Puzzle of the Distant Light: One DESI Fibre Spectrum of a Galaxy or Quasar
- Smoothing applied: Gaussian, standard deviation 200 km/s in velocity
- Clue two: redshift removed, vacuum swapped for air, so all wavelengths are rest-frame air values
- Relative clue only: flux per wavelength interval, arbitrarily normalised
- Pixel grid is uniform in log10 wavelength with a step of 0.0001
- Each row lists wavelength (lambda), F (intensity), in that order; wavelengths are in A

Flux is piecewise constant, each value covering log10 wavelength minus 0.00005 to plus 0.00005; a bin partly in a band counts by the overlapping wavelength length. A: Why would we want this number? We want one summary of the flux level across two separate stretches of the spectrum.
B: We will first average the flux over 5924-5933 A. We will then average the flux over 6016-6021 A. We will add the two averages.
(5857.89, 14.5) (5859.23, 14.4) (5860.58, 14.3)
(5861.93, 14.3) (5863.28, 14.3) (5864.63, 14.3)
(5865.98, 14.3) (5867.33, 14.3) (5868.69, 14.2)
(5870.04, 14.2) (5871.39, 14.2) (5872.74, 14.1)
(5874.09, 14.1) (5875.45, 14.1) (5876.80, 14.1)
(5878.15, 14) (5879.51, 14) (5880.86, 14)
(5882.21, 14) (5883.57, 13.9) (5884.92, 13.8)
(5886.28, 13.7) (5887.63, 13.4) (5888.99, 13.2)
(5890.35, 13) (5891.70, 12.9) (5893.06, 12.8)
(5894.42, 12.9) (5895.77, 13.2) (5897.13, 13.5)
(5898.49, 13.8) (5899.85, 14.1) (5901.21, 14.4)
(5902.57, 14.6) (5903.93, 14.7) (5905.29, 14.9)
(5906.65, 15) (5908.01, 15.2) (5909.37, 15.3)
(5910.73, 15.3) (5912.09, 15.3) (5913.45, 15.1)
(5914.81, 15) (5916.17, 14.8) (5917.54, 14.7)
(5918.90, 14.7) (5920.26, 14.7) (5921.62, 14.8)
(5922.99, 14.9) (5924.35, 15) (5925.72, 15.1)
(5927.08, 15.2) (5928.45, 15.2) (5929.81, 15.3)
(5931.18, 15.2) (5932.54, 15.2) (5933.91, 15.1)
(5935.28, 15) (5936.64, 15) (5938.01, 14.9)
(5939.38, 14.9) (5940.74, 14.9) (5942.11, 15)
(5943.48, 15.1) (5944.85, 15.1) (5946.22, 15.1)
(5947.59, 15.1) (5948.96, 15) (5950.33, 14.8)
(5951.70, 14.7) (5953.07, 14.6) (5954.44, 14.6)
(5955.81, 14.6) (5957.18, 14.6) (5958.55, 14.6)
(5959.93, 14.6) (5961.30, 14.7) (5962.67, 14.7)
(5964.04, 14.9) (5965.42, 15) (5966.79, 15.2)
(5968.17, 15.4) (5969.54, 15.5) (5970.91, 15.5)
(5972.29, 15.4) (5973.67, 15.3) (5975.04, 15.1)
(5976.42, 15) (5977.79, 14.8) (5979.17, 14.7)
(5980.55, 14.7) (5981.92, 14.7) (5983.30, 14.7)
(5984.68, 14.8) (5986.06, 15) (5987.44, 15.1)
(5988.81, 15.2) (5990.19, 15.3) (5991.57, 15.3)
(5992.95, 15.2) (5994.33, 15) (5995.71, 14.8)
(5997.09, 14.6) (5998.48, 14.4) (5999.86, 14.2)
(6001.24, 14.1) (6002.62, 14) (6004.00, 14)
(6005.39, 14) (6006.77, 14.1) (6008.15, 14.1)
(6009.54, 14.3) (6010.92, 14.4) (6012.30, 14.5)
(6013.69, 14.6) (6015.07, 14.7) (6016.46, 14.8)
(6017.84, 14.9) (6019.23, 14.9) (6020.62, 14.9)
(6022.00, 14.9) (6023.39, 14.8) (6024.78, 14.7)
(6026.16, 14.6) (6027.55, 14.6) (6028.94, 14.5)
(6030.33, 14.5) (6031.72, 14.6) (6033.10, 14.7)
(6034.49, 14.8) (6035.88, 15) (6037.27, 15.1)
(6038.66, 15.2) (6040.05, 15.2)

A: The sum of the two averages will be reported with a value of 30.0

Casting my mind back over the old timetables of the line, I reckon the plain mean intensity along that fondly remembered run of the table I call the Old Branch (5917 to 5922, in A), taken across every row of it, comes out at 14.7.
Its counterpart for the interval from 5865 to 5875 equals 14.2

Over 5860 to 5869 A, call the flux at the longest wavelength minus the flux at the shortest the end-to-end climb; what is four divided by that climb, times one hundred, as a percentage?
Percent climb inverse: -4000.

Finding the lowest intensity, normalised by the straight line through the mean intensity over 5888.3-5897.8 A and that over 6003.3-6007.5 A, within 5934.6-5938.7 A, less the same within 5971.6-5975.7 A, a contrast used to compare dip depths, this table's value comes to 0.01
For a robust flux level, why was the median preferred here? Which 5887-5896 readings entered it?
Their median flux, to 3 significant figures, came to 13.0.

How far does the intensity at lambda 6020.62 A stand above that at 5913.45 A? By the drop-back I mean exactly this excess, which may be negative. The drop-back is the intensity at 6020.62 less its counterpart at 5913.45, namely -0.20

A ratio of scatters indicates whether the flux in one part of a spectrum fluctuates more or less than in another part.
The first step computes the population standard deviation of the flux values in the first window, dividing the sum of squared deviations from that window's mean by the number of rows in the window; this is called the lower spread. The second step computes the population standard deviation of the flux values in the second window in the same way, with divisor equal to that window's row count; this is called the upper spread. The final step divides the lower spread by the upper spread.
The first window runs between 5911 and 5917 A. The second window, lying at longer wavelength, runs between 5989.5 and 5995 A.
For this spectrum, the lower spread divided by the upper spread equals 1.5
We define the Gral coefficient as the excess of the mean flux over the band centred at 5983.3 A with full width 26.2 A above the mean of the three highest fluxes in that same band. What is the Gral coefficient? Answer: -0.37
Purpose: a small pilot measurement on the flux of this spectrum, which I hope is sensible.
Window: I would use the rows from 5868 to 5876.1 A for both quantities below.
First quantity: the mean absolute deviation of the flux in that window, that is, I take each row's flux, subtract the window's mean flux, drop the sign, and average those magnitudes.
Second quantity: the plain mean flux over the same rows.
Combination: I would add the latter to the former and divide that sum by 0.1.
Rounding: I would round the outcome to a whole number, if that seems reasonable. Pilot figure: 142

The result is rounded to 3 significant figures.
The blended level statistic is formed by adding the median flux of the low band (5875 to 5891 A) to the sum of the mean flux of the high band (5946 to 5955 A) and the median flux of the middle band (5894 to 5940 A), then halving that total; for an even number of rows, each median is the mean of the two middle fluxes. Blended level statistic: 21.9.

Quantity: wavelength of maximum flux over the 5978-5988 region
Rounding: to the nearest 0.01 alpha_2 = 5987.44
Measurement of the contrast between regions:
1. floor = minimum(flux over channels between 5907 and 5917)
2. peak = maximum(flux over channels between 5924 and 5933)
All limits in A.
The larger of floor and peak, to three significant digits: 15.3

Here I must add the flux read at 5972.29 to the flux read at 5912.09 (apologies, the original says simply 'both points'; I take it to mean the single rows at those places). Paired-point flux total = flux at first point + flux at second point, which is 30.7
